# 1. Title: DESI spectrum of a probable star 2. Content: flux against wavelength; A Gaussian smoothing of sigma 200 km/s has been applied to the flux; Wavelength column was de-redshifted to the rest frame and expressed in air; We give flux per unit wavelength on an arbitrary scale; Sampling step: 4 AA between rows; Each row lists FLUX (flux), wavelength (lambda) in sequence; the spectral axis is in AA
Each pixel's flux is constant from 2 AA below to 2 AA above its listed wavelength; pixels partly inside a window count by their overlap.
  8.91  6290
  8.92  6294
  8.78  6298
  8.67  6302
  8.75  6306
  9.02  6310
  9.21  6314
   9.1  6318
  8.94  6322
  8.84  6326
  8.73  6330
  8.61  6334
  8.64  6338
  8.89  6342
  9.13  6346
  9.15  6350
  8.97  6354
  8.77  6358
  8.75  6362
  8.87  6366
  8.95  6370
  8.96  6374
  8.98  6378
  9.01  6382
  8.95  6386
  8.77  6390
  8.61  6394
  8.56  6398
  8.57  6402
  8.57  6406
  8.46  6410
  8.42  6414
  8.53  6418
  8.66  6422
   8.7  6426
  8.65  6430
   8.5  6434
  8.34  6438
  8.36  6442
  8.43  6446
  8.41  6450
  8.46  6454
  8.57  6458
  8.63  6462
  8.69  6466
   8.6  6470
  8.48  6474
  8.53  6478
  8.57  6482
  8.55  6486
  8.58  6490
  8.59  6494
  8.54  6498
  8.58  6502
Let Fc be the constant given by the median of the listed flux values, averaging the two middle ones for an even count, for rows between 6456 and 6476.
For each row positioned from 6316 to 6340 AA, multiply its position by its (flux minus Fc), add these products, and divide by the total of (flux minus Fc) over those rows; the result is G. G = 6322.6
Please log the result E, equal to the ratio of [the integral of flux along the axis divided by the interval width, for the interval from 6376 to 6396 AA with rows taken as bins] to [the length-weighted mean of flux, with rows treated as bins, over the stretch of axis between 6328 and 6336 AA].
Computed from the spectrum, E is 1.02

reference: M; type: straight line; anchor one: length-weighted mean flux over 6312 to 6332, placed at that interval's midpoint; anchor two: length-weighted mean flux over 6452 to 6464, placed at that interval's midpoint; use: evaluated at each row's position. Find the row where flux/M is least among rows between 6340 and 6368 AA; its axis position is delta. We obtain 6362 AA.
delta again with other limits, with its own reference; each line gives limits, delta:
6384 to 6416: 6414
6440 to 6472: 6442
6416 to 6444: 6438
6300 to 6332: 6302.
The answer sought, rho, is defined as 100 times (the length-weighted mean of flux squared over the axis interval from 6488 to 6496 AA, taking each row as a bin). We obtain 7370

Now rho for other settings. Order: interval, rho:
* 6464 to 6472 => 7474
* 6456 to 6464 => 7396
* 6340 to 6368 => 7982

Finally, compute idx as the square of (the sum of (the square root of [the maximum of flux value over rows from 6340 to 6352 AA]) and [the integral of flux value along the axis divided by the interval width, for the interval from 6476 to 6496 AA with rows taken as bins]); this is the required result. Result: 134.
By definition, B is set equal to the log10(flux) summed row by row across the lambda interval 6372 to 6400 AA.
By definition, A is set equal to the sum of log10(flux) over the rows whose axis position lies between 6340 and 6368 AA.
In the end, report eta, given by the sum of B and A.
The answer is 13.3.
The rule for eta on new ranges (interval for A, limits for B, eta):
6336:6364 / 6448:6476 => 13.2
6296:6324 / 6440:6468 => 13.2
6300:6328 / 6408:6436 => 13.2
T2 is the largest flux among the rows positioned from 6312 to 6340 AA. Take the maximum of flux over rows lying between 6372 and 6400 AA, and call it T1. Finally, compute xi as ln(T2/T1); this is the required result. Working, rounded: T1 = 9.01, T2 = 9.21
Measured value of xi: 0.02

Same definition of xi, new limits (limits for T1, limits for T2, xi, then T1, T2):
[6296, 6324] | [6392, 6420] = -0.07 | 9.21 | 8.61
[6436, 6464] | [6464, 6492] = 0.01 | 8.63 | 8.69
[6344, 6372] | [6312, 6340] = 0.01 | 9.15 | 9.21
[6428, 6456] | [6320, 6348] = 0.05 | 8.65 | 9.13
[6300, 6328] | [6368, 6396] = -0.02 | 9.21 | 9.01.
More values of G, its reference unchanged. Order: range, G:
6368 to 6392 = 6379.1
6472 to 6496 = 6479.5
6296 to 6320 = 6311.6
